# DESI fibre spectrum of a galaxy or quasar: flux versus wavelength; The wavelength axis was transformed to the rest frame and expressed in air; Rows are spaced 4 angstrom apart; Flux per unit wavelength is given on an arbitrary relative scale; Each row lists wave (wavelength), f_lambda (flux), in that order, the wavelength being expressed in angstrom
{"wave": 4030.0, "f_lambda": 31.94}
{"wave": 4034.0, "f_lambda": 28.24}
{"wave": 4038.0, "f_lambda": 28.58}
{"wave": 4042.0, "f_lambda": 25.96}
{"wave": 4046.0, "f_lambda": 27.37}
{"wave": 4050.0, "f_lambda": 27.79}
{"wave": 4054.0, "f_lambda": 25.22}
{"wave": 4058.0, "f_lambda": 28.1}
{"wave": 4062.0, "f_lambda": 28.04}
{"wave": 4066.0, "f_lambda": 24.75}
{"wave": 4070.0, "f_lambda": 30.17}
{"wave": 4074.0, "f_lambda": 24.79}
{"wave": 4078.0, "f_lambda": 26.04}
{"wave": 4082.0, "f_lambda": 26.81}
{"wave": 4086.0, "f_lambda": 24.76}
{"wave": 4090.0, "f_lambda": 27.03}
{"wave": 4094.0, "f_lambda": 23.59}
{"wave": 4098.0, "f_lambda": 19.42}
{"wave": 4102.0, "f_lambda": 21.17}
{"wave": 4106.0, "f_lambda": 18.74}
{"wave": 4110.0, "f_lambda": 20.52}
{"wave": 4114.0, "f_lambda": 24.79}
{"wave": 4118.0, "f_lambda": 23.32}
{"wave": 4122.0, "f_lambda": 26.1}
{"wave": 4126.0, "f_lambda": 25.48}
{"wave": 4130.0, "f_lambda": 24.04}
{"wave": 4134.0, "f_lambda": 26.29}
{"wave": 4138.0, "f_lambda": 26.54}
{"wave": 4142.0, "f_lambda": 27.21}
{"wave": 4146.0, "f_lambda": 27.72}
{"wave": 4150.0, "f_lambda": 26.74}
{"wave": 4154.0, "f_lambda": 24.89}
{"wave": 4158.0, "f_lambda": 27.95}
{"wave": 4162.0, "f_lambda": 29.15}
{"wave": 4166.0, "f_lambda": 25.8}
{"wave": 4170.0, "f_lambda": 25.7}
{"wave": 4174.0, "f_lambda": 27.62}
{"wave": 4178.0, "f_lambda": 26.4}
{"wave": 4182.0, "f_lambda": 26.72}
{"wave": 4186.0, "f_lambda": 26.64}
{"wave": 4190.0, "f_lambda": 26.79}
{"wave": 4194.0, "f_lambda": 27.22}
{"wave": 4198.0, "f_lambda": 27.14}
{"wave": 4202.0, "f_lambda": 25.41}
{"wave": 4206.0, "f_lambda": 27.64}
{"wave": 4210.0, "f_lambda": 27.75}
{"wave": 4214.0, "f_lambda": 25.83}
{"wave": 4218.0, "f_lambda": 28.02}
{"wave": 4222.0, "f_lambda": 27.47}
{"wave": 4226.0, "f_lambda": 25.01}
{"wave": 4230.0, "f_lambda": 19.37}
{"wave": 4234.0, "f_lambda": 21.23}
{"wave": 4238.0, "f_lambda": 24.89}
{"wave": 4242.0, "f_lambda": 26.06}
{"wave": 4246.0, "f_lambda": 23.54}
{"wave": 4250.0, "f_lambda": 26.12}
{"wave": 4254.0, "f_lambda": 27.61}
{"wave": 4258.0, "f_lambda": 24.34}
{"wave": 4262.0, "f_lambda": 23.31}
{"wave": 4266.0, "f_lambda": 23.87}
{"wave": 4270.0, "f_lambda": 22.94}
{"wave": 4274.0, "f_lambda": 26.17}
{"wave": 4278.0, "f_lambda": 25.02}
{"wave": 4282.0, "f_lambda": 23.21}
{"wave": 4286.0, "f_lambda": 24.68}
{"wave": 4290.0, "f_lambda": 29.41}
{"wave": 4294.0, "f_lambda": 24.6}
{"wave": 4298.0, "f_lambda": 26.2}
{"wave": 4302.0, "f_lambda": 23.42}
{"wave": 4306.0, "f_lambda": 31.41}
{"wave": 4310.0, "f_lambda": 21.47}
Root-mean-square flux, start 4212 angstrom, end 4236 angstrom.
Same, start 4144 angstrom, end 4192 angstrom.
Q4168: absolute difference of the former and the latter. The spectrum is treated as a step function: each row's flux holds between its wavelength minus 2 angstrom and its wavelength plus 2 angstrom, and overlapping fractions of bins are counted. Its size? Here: 2.2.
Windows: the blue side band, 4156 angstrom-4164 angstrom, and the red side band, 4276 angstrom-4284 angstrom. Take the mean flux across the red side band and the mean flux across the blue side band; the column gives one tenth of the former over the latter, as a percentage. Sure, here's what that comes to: 8.4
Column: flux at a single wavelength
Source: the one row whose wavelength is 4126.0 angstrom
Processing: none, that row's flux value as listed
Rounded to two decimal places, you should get 25.48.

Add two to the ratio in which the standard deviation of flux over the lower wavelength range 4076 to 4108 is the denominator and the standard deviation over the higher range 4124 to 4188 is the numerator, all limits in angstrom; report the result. 2.4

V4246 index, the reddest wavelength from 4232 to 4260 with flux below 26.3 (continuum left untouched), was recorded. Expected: 4258.0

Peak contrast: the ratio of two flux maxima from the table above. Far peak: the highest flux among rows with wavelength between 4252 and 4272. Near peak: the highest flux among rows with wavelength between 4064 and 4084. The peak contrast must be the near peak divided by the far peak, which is 1.09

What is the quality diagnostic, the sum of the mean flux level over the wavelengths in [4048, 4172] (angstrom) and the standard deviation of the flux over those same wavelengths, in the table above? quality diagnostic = 28.1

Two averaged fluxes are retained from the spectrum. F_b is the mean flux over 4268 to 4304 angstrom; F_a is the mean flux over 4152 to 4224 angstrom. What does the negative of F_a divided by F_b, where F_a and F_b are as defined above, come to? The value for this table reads -1.07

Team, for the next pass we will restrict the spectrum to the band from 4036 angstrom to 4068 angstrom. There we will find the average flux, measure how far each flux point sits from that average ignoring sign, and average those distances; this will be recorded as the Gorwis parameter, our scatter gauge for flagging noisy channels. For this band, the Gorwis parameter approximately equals 1.2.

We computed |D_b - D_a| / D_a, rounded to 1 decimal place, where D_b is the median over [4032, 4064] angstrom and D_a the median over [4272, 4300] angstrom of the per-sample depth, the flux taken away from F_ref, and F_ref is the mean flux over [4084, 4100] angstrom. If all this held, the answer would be -2.2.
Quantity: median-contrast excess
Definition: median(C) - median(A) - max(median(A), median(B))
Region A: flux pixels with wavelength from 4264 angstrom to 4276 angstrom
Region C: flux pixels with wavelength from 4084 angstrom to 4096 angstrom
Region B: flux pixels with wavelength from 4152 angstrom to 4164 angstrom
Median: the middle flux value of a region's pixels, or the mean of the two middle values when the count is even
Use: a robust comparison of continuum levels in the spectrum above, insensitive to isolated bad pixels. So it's -27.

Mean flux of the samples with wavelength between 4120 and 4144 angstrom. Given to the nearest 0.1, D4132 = 25.9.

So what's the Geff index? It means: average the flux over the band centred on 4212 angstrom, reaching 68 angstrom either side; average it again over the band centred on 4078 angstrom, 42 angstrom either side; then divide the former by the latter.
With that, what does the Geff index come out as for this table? 1.03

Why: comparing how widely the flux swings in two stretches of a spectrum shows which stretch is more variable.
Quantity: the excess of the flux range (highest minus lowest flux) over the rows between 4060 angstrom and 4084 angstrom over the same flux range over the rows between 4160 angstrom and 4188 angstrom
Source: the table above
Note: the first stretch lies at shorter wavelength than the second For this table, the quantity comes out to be 2.0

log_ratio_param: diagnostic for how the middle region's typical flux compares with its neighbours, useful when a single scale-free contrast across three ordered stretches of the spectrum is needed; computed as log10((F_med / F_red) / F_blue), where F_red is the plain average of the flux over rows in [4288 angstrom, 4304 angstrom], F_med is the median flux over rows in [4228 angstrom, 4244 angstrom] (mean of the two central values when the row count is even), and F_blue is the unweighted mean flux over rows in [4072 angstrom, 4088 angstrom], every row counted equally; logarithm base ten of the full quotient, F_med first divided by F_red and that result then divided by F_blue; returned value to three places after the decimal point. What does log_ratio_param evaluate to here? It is -1.459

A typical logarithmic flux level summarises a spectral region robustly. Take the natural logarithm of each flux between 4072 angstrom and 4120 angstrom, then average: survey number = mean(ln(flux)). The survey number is 3.15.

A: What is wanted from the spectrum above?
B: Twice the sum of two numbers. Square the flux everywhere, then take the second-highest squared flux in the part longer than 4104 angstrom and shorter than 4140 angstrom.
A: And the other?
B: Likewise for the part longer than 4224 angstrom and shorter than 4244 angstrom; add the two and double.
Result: 2633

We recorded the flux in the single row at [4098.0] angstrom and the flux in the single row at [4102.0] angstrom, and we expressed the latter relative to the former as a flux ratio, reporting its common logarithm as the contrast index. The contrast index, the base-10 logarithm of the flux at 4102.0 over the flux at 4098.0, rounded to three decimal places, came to 0.037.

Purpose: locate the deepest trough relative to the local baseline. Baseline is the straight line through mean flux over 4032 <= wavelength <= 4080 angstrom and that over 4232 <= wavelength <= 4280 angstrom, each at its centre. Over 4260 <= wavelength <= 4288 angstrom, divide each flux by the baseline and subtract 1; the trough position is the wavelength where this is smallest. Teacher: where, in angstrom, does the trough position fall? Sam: 4270.0 angstrom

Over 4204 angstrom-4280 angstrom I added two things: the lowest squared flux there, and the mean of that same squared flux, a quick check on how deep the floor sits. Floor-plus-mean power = 1008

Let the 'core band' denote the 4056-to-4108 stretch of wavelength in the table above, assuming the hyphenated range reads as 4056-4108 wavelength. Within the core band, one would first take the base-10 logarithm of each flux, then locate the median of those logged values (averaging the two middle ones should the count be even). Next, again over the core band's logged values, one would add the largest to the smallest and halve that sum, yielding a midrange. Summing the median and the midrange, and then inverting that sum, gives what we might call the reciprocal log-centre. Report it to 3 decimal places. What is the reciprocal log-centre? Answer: 0.361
